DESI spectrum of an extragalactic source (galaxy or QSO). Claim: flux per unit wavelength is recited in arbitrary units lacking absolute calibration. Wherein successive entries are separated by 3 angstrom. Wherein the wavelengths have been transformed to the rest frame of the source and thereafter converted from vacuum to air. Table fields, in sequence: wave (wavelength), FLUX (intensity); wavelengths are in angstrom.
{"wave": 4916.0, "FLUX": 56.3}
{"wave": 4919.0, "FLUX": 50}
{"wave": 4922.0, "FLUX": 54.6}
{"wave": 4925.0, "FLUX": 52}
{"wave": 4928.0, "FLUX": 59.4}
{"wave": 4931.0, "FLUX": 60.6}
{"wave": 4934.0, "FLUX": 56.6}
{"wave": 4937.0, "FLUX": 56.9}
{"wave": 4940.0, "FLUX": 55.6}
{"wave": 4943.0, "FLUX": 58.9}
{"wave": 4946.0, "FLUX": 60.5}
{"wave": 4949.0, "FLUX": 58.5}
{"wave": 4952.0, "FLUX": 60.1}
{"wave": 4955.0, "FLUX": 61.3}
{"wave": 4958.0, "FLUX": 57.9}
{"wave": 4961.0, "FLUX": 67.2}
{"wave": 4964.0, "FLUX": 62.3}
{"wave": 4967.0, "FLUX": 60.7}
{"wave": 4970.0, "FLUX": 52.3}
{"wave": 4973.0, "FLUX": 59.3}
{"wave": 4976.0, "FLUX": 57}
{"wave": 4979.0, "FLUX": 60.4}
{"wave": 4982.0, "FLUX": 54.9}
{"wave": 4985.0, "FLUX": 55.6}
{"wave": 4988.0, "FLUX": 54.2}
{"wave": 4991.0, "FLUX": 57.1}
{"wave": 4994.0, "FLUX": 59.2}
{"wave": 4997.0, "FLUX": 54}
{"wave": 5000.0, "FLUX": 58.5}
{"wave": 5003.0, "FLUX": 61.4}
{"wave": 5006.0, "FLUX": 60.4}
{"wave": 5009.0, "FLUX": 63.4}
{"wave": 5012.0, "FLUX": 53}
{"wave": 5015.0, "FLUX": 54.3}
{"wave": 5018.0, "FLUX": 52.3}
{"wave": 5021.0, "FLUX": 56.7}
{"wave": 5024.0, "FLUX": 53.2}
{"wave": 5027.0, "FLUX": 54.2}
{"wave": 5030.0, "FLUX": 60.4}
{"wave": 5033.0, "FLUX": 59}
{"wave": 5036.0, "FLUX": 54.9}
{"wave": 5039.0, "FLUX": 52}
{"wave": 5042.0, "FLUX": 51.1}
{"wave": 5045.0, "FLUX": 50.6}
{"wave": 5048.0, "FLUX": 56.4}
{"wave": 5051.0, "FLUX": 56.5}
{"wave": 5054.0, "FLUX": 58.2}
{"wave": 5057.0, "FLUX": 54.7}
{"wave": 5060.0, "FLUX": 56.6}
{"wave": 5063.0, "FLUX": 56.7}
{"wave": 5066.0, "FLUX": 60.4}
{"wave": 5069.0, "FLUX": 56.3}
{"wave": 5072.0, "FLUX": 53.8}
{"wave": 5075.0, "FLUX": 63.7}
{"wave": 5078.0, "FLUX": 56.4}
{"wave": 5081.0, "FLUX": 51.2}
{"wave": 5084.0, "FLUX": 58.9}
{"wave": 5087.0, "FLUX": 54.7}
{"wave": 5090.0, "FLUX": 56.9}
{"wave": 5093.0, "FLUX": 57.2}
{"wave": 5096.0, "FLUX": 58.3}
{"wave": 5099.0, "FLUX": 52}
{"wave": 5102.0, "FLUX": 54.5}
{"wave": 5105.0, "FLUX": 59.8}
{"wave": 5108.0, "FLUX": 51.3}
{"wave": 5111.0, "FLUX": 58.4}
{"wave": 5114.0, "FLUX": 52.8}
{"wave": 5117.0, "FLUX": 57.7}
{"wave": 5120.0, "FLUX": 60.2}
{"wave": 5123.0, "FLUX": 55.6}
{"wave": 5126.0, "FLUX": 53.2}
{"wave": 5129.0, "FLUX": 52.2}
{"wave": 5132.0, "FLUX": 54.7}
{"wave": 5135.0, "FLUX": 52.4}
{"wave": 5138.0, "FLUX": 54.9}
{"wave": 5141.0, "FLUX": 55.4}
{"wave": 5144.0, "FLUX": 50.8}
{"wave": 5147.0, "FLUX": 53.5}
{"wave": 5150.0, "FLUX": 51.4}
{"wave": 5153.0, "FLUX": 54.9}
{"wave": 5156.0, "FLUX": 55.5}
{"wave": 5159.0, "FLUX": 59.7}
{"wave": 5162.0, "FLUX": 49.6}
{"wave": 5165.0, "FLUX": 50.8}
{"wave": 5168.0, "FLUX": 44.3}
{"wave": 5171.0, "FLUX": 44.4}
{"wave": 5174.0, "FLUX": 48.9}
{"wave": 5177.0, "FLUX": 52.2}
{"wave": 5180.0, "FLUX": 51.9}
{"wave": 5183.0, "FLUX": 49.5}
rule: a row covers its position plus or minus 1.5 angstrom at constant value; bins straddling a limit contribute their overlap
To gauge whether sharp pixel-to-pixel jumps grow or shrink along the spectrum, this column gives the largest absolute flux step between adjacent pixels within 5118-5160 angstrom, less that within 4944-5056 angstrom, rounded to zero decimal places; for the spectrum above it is -6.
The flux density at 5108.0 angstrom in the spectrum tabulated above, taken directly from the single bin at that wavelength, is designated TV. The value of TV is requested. 51.3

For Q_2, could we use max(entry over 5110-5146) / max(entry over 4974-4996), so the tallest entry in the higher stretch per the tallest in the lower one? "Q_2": 1.00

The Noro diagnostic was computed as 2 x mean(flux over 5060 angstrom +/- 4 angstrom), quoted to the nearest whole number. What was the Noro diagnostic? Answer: 112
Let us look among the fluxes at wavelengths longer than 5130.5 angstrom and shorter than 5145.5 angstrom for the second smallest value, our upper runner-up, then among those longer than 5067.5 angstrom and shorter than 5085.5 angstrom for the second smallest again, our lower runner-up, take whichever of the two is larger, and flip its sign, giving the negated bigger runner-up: -53.8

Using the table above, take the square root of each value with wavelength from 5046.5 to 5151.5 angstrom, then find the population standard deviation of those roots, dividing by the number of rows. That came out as 0.20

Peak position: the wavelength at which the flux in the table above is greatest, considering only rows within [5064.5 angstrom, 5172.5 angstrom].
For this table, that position 5075.0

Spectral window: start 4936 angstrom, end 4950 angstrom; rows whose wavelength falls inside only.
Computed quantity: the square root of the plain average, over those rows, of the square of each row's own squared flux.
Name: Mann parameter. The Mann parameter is 3382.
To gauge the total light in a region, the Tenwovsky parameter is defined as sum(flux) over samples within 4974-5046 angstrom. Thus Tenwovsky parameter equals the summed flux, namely 1348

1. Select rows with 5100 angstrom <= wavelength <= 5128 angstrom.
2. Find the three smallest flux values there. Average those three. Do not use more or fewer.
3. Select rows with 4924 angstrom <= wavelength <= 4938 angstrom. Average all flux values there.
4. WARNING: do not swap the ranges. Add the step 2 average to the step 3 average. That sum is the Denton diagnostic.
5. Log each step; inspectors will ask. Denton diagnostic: 110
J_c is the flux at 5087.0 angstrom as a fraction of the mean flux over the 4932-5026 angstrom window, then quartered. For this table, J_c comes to 0.236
